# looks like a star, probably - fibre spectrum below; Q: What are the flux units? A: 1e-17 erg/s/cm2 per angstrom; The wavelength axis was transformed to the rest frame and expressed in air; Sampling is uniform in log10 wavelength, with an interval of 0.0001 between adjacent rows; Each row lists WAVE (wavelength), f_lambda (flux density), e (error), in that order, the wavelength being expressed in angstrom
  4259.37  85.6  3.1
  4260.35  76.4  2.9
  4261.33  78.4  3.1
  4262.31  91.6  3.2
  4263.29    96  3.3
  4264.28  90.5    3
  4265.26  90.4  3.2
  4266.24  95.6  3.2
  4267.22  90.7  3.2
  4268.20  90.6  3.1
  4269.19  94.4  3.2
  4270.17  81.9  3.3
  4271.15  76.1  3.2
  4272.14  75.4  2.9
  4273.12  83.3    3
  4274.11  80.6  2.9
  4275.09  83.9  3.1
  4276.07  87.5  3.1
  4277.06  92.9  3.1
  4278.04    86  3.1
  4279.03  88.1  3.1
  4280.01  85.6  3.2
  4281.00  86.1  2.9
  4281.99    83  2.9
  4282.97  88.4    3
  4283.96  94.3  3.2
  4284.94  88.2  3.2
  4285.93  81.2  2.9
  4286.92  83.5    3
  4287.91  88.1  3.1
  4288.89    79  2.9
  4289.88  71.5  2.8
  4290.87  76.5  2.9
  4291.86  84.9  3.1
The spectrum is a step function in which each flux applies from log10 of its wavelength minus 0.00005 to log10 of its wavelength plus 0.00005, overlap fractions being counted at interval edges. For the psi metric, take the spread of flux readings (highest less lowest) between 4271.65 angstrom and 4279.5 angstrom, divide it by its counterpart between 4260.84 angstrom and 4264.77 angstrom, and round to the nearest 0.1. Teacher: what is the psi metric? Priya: 1.0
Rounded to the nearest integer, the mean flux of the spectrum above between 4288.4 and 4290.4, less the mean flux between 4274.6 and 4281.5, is -12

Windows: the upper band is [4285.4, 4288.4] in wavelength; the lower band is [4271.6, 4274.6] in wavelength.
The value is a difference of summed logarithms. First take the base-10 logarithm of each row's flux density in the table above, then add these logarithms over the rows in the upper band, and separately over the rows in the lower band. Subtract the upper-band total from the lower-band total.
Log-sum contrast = -0.07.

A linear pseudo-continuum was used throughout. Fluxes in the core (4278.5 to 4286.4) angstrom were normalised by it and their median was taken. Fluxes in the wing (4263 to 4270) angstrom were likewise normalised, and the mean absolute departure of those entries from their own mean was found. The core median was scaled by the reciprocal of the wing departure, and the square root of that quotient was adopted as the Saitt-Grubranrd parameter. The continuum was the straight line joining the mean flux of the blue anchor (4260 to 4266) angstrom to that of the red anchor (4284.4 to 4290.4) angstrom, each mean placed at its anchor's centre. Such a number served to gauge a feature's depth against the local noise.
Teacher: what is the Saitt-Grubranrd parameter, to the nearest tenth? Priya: 6.2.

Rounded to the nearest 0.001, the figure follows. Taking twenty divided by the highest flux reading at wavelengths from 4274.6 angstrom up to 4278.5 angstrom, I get 0.215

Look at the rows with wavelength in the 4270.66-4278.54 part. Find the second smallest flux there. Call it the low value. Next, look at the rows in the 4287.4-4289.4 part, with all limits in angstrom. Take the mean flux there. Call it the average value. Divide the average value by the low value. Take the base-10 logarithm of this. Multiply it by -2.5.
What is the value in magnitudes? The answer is -0.10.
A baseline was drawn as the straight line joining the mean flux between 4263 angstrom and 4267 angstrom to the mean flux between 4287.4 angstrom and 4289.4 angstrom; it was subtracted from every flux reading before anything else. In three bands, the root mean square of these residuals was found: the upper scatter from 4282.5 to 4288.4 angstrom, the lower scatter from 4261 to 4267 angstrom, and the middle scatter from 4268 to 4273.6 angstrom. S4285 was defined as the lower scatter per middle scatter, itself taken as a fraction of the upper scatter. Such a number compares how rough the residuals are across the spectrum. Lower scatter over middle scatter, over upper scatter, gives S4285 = 0.16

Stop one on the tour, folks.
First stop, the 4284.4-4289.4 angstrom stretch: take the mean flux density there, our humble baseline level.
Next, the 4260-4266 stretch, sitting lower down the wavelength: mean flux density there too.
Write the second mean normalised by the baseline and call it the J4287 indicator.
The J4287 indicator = 1.04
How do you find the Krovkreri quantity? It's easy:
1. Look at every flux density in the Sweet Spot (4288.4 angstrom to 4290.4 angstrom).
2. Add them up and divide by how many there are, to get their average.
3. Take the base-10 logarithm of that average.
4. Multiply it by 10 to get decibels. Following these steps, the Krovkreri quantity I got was 18.8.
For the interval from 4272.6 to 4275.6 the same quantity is 19.2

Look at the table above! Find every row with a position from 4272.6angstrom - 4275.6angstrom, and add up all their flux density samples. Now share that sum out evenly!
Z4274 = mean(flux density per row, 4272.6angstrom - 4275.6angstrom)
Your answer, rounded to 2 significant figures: 83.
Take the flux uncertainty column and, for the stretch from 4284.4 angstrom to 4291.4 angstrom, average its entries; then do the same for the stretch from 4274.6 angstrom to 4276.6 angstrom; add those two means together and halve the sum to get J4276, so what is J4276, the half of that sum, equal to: 3.04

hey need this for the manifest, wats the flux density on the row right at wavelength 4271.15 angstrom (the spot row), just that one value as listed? 76.1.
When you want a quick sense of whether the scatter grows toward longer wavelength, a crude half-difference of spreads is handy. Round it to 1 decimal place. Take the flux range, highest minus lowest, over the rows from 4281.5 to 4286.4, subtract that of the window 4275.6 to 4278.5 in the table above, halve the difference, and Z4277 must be 3.1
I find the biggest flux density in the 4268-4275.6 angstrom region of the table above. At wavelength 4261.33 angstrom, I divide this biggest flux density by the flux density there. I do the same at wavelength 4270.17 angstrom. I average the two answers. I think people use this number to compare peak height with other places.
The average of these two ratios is 1.18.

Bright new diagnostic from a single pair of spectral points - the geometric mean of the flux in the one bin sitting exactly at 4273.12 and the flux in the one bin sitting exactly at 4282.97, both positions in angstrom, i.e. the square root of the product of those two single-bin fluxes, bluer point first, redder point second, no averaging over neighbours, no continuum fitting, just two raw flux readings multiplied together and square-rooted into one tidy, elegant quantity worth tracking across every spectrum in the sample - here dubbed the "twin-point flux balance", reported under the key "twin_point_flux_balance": 86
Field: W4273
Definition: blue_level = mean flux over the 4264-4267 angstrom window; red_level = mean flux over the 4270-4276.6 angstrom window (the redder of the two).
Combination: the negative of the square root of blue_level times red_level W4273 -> -87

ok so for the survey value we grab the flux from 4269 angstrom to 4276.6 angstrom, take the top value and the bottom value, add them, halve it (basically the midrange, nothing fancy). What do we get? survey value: 84.9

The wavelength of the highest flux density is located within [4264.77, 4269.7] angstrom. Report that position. 4266.24 angstrom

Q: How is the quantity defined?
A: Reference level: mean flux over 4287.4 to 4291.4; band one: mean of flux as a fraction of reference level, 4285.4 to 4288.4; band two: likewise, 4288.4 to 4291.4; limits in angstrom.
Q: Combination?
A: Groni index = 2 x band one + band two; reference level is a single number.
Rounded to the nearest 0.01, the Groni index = 3.10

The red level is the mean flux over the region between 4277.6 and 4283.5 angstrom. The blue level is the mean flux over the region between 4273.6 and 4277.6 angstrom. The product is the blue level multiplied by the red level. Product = 7433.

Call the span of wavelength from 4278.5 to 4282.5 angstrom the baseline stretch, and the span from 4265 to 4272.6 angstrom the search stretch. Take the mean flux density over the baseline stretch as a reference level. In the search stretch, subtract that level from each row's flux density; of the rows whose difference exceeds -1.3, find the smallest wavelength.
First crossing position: 4265.26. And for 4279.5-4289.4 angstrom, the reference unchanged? 4280.01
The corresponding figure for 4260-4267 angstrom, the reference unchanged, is 4262.31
